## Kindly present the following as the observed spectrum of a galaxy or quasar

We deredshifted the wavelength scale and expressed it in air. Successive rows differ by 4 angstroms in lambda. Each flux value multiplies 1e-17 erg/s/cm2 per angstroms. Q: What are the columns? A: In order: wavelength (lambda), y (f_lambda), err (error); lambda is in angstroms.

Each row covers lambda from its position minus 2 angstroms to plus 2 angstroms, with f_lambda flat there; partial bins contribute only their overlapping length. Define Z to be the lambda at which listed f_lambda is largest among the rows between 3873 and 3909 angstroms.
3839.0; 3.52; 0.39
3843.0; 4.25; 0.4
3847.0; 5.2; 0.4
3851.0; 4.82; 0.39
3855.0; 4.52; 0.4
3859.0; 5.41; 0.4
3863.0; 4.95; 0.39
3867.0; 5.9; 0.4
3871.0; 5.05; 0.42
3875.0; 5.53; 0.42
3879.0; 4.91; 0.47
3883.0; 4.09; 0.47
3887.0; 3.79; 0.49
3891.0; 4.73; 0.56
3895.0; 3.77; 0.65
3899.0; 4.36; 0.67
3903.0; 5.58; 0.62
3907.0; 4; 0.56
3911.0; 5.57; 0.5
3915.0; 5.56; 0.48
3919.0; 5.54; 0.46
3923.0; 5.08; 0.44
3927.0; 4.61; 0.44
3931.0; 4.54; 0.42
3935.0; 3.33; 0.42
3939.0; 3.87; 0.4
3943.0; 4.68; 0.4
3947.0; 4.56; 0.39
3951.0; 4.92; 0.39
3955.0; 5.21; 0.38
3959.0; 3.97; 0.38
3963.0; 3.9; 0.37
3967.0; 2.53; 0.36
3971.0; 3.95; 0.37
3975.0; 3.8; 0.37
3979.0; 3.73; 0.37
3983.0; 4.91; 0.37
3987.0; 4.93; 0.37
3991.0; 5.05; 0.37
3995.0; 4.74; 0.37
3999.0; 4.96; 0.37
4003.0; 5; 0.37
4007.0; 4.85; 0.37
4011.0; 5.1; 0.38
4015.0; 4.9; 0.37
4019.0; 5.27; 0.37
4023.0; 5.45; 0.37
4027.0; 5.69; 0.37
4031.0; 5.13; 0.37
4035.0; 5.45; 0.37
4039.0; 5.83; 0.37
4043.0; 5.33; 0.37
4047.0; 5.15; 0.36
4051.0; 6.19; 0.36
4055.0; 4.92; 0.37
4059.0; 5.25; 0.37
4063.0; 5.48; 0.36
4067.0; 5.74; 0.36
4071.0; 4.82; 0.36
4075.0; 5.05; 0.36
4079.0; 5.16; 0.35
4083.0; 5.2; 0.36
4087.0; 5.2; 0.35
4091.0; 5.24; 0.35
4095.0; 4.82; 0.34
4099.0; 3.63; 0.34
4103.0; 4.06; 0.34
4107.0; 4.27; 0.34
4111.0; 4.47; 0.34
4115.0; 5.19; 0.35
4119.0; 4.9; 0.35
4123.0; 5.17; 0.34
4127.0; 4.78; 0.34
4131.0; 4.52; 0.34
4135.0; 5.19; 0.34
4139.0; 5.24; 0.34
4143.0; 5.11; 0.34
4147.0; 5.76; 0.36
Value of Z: 3903.0 angstroms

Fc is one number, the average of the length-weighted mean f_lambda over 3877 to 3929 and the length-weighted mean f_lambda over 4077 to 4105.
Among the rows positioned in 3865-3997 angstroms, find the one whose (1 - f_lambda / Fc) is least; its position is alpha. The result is 3867.0 angstroms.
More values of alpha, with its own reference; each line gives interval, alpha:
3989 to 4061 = 4051.0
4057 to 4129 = 4067.0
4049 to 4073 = 4051.0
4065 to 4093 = 4067.0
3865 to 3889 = 3867.0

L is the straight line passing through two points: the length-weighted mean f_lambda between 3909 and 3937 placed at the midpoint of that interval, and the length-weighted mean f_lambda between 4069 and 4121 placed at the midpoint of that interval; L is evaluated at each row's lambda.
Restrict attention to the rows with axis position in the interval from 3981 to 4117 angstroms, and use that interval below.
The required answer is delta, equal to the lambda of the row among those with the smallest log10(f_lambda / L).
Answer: 4099.0 angstroms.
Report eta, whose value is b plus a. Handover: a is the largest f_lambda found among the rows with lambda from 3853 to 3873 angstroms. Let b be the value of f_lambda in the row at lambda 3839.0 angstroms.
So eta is 9.4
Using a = 5.9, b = 3.52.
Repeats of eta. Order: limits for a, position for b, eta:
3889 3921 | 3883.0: 9.7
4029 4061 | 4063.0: 11.7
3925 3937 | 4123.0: 9.8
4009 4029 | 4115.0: 10.9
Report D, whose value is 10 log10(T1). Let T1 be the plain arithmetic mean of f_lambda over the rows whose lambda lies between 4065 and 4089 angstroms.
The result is 7.2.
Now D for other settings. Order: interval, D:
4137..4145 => 7.1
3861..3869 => 7.3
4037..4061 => 7.4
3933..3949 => 6.1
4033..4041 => 7.5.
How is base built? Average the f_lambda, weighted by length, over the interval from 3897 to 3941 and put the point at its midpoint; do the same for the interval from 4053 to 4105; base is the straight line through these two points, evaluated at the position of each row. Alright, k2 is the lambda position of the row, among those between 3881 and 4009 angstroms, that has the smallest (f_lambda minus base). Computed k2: 3967.0 angstroms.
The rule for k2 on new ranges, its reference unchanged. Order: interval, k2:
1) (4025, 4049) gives 4047.0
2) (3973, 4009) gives 3979.0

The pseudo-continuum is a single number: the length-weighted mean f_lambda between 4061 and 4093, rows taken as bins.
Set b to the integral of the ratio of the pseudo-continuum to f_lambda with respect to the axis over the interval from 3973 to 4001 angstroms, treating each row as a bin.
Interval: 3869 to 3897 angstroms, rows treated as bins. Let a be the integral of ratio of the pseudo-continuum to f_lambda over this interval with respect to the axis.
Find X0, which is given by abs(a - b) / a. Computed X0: 0.01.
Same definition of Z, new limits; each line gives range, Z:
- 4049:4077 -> 4051.0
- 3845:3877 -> 3867.0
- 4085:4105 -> 4091.0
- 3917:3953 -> 3919.0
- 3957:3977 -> 3959.0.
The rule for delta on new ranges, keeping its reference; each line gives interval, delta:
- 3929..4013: 3967.0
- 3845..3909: 3895.0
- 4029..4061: 4055.0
